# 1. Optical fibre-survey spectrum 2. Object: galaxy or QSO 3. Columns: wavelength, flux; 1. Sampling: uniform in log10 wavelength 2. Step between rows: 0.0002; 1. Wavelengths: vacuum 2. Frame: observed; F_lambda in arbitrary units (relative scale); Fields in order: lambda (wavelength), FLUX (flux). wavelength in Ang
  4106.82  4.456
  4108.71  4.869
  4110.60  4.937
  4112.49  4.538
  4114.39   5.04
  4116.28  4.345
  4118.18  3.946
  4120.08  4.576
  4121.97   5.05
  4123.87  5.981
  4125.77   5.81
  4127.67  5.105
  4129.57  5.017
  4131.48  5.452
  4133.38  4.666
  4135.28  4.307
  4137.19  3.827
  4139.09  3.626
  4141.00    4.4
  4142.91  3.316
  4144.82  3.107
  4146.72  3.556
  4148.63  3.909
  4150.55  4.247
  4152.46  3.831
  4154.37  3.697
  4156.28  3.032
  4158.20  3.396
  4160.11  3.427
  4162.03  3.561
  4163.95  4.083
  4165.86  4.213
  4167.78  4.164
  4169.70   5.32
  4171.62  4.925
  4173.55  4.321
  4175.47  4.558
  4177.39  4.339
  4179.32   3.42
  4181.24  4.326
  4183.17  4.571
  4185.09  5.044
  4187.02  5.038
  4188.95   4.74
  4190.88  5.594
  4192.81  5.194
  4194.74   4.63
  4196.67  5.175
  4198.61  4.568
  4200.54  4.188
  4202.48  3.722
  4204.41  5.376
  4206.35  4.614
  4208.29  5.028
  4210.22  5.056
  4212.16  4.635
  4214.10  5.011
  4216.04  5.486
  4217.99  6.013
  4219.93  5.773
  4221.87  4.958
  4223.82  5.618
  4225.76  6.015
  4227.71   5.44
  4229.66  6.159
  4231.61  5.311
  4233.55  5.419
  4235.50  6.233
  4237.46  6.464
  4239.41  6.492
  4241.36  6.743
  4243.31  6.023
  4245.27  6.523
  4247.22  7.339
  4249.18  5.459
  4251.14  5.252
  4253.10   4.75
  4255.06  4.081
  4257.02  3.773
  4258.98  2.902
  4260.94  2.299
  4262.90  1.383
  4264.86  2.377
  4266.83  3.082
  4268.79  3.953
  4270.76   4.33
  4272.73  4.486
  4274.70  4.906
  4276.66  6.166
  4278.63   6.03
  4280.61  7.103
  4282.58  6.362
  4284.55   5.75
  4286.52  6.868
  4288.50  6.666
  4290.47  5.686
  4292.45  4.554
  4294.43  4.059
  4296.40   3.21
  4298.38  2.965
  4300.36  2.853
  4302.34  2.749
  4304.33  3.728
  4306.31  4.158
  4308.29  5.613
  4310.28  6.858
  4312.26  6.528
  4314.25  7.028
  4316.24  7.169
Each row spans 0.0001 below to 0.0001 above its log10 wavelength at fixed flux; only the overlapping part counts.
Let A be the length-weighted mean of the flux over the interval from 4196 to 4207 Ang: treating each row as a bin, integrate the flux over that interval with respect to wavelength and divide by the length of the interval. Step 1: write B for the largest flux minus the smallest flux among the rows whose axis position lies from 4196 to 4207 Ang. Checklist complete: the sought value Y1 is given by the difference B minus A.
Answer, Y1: -2.9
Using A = 4.6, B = 1.7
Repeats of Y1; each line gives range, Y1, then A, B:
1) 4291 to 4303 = -1.7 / 3.5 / 1.8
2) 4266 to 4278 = -1.5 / 4.6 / 3.1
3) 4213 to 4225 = -4.4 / 5.5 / 1.1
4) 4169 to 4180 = -2.6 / 4.5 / 1.9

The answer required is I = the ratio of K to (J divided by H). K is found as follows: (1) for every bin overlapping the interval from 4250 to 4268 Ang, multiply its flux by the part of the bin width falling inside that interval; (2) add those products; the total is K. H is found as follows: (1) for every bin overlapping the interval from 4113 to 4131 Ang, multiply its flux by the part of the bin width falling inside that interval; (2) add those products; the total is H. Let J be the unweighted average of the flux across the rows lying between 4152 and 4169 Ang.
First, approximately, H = 90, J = 3.7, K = 60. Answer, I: 1457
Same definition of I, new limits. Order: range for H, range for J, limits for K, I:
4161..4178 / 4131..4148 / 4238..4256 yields 1954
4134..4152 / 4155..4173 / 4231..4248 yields 1837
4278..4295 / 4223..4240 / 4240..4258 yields 1713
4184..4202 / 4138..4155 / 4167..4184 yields 1768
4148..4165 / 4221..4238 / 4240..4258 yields 1095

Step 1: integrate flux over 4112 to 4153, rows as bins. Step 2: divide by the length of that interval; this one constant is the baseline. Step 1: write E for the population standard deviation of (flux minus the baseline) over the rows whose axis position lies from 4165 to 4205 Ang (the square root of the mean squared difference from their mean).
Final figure 0.54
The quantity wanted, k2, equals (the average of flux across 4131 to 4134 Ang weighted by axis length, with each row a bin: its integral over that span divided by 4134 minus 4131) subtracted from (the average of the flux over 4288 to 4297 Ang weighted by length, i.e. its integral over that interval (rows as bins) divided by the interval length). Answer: -0.2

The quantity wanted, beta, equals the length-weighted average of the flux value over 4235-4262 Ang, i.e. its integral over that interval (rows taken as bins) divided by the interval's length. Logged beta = 5.28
